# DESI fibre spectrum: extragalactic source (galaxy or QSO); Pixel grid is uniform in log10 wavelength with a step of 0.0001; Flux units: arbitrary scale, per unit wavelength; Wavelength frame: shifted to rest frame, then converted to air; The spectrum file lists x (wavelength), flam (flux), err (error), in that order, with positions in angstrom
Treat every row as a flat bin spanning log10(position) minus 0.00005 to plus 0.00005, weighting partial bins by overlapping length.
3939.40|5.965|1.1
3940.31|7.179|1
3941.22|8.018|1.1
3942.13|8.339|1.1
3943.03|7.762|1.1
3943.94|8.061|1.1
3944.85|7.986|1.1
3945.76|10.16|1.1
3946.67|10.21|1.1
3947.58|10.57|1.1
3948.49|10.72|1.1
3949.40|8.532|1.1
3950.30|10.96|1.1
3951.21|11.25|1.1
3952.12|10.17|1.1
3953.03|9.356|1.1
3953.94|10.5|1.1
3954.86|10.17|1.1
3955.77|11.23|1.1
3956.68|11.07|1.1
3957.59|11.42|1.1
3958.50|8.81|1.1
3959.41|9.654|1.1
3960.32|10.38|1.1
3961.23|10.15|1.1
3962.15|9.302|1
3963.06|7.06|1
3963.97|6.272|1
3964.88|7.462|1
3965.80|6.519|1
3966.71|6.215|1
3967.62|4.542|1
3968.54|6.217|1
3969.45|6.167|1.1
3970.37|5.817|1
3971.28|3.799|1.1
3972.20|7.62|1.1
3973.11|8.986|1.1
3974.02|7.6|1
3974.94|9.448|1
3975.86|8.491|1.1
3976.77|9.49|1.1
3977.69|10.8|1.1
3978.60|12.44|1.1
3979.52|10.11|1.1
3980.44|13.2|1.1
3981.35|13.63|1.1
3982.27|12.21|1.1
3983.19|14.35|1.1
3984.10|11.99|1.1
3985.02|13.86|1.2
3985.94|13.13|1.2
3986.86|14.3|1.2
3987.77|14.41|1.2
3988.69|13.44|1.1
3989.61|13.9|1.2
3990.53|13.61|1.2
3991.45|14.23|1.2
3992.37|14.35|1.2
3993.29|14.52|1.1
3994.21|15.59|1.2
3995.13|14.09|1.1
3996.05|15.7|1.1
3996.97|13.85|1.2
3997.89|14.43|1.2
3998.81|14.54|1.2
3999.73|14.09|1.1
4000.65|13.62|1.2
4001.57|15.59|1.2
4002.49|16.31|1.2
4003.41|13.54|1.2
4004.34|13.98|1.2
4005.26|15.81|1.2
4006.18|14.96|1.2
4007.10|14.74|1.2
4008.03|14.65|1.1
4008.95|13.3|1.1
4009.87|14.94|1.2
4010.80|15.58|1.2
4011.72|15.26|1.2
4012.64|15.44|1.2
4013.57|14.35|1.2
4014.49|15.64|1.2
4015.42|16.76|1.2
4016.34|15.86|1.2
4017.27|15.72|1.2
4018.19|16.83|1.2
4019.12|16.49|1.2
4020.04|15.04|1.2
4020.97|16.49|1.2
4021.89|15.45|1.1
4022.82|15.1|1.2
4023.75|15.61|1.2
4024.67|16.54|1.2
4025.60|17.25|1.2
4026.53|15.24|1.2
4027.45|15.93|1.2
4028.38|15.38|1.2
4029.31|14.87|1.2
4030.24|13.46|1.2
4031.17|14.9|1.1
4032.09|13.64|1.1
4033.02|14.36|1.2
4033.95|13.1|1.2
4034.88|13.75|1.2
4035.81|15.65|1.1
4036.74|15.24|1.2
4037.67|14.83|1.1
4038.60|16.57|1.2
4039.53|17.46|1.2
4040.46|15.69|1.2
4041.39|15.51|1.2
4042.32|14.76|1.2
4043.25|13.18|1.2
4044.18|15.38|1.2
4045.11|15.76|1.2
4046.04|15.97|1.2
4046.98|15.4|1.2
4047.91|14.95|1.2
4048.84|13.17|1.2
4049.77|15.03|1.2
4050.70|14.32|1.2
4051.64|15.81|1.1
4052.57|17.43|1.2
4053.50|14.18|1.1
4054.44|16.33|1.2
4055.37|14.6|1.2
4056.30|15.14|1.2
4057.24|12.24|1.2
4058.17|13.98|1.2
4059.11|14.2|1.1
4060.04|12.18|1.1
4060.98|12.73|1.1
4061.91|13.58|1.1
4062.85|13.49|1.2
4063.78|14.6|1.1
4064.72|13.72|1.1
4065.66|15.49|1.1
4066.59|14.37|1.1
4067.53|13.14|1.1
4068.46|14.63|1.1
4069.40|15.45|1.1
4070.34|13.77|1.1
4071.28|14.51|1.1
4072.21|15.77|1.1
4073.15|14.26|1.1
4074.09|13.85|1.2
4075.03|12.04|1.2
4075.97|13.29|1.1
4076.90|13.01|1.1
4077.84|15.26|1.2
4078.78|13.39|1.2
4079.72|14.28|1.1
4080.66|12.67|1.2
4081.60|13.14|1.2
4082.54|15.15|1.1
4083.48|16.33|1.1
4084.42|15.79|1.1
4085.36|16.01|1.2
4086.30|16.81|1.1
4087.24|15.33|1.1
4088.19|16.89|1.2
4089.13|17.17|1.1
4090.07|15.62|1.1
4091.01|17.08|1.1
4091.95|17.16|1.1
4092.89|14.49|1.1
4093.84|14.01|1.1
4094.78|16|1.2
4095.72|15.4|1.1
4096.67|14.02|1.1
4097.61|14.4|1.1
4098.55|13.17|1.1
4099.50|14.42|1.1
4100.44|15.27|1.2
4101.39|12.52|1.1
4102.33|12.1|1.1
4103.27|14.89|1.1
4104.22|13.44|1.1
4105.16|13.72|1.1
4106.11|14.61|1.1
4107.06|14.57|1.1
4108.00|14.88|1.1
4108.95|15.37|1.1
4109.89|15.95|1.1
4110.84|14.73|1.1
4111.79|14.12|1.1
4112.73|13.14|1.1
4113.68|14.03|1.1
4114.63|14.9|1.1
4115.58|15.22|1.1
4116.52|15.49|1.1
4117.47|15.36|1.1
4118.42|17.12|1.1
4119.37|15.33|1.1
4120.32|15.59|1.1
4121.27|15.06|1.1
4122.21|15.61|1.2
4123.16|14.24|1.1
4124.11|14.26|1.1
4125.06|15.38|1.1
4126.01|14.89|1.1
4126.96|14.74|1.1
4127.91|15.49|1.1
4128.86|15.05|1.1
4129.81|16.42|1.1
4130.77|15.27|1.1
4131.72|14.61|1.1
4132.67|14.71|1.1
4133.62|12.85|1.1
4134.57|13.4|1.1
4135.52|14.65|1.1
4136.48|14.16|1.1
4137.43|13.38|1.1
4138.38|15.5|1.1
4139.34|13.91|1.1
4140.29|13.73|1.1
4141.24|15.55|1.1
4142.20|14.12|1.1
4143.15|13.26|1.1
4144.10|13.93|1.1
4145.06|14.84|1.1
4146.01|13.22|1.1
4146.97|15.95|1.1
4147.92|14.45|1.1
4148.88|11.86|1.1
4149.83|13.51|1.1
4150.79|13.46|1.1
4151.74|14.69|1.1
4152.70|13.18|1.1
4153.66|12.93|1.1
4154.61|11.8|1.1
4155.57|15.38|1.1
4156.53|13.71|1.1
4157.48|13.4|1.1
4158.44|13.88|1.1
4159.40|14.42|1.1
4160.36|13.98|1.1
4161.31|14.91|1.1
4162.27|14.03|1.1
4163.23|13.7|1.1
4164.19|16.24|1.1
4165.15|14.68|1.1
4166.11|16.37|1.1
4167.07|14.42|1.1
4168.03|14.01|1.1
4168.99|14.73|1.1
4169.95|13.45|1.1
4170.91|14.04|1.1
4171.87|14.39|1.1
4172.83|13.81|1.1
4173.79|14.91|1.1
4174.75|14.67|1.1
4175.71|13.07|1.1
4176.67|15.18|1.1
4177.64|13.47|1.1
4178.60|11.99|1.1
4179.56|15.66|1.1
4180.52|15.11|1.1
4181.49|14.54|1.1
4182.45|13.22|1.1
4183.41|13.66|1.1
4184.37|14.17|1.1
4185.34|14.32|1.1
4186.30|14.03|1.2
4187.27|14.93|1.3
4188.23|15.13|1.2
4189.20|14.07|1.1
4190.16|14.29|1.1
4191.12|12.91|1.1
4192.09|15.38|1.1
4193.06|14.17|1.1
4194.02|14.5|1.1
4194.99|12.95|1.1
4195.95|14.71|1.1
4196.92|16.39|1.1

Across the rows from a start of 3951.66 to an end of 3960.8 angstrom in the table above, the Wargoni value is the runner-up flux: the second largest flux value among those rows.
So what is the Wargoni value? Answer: 11.23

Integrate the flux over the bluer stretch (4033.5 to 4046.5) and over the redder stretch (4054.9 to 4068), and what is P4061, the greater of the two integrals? 198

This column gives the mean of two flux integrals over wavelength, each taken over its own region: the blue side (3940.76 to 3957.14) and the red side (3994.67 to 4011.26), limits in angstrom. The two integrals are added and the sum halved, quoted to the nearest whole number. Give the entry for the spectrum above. 201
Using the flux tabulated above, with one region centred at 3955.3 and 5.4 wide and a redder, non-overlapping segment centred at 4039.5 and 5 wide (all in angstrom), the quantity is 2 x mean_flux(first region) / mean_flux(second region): 1.33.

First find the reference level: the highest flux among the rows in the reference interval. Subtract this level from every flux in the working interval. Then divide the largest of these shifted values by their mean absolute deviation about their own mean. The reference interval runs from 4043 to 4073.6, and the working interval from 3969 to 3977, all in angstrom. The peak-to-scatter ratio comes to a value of -5.3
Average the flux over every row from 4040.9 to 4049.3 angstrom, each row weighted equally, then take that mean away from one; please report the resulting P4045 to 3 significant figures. -13.9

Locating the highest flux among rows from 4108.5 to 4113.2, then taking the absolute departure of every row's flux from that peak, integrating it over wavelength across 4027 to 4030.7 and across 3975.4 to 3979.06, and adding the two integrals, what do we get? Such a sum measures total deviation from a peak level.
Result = 25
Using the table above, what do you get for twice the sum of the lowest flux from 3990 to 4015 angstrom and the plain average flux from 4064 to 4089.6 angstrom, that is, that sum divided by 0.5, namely 56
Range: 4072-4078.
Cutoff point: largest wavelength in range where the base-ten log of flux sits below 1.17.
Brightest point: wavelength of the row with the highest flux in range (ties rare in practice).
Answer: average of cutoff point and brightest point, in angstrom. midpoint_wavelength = 4074.6 angstrom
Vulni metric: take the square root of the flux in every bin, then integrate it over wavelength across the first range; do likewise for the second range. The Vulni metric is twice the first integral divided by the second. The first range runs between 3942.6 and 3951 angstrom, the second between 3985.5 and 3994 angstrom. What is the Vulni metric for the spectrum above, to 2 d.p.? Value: 1.62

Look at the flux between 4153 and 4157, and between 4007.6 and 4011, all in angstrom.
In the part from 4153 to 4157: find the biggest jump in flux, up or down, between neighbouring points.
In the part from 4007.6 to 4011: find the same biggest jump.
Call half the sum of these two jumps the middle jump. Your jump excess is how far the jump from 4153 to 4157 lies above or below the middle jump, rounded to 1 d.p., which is 1.0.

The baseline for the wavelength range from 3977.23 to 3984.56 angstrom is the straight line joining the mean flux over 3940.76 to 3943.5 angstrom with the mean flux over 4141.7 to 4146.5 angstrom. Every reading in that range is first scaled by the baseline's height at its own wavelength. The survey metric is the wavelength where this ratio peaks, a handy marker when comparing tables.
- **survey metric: 3983.19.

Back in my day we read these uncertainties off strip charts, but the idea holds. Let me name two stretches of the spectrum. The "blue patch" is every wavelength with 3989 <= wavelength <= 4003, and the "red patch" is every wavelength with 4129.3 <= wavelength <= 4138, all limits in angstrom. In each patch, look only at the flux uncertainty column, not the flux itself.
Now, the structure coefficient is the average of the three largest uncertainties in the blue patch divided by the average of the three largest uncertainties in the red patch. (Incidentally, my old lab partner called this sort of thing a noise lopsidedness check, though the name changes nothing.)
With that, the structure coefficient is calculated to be 1.09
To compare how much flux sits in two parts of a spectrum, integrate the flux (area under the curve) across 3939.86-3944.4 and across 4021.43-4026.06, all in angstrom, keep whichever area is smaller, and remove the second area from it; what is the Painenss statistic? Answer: -38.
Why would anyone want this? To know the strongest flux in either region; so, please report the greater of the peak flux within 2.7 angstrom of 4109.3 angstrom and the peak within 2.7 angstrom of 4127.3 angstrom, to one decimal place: 16.4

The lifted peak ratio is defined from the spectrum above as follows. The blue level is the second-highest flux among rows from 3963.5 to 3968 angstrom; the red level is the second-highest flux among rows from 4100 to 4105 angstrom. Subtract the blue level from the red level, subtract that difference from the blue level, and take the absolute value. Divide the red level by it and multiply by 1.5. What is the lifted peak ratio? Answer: 12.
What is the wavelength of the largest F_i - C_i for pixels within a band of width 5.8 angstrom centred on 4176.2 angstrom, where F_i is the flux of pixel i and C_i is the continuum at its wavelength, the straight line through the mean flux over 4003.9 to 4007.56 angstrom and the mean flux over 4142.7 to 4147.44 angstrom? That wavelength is 4176.67 angstrom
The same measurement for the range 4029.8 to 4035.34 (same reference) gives 4031.17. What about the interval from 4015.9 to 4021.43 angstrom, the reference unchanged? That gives 4018.19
